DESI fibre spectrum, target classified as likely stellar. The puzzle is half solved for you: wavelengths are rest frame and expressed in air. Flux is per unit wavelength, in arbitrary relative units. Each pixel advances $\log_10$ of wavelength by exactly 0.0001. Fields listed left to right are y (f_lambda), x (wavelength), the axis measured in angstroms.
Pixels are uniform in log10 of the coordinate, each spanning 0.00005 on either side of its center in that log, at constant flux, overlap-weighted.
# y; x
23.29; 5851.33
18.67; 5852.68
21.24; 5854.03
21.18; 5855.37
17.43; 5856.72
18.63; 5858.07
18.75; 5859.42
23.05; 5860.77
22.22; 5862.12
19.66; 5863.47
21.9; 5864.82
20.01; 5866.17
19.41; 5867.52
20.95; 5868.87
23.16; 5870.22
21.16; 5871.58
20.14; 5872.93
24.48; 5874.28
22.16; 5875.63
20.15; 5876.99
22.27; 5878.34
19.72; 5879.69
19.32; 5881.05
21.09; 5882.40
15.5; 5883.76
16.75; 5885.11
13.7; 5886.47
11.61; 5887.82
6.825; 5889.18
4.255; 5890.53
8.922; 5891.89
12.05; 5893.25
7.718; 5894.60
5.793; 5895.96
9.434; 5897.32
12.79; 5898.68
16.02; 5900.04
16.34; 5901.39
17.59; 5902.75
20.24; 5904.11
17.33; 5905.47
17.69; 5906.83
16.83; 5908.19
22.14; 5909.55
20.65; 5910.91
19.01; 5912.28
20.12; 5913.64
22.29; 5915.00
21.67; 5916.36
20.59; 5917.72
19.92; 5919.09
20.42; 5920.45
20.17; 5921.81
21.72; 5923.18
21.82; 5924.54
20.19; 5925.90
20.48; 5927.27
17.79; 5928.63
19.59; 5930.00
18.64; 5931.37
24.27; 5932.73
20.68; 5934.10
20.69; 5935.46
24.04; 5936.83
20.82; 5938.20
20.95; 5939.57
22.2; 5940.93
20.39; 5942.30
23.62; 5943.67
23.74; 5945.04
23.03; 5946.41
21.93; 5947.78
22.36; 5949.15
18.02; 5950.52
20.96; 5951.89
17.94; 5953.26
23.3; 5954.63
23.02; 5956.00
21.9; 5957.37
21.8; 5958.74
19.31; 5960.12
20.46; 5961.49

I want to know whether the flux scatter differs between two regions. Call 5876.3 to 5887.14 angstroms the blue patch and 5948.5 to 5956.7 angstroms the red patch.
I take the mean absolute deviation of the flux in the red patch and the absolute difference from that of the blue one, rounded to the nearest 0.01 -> 0.47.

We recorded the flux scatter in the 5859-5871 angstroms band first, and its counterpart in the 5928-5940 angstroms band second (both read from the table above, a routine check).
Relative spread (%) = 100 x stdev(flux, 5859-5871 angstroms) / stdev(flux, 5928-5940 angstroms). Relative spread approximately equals 76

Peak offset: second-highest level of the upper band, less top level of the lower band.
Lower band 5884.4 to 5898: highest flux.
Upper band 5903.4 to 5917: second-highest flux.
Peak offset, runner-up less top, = 5.4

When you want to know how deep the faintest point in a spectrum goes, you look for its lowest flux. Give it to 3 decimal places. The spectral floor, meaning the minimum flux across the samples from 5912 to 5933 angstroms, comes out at 17.790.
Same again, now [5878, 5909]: 4.255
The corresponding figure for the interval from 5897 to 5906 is 9.434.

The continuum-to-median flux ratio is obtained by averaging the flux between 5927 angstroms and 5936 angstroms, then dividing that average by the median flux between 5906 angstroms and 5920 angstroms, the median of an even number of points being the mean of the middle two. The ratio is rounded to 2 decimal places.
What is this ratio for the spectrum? 1.00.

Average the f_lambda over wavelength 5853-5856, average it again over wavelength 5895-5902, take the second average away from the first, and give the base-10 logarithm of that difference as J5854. 0.96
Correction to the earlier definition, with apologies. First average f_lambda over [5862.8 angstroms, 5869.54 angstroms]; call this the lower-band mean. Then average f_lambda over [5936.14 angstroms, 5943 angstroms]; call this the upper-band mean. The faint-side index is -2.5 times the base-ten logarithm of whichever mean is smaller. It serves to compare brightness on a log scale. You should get -3.27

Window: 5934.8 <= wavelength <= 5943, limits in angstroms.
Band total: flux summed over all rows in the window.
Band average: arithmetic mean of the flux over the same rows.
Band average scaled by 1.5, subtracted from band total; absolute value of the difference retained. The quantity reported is 96.8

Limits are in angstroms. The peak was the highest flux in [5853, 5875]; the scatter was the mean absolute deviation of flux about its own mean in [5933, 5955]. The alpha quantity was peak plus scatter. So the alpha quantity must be 26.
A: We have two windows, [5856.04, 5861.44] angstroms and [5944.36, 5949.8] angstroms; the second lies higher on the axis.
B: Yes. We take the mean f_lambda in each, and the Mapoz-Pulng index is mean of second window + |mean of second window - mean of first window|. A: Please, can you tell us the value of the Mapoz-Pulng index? 26.1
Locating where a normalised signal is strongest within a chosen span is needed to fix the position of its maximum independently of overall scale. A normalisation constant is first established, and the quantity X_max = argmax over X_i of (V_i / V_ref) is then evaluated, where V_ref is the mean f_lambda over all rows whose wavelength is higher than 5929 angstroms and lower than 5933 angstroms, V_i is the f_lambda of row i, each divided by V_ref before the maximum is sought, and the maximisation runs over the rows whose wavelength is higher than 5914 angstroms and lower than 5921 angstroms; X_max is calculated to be 5915.00 angstroms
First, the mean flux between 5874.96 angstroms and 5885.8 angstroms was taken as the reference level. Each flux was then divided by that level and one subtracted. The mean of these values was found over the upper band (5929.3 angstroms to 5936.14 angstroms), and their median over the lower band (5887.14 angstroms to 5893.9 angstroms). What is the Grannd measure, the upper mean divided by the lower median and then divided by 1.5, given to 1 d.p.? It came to -0.1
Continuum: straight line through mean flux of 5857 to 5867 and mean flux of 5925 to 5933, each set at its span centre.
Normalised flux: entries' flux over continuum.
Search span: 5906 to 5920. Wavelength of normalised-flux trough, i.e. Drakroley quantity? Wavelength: 5908.19 angstroms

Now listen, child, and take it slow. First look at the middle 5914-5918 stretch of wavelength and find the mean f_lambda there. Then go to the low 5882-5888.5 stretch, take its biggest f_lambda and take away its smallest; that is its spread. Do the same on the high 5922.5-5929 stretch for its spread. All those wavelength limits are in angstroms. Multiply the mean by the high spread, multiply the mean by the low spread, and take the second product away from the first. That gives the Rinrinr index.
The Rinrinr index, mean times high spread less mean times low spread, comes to -117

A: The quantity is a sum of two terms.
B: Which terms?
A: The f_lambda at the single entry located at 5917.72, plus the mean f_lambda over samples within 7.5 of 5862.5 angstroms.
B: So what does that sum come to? 40.9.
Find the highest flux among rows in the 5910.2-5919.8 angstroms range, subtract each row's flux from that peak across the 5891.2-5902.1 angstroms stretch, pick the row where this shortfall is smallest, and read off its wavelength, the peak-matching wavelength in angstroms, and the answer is 5901.39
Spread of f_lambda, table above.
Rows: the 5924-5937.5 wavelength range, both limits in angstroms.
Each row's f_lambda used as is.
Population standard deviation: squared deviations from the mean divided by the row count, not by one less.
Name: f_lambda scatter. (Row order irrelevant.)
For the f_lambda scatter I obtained 1.98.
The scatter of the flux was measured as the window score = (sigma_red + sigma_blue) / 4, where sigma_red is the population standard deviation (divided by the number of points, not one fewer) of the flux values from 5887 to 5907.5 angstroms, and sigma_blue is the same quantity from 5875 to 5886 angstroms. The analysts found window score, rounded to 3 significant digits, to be 1.78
